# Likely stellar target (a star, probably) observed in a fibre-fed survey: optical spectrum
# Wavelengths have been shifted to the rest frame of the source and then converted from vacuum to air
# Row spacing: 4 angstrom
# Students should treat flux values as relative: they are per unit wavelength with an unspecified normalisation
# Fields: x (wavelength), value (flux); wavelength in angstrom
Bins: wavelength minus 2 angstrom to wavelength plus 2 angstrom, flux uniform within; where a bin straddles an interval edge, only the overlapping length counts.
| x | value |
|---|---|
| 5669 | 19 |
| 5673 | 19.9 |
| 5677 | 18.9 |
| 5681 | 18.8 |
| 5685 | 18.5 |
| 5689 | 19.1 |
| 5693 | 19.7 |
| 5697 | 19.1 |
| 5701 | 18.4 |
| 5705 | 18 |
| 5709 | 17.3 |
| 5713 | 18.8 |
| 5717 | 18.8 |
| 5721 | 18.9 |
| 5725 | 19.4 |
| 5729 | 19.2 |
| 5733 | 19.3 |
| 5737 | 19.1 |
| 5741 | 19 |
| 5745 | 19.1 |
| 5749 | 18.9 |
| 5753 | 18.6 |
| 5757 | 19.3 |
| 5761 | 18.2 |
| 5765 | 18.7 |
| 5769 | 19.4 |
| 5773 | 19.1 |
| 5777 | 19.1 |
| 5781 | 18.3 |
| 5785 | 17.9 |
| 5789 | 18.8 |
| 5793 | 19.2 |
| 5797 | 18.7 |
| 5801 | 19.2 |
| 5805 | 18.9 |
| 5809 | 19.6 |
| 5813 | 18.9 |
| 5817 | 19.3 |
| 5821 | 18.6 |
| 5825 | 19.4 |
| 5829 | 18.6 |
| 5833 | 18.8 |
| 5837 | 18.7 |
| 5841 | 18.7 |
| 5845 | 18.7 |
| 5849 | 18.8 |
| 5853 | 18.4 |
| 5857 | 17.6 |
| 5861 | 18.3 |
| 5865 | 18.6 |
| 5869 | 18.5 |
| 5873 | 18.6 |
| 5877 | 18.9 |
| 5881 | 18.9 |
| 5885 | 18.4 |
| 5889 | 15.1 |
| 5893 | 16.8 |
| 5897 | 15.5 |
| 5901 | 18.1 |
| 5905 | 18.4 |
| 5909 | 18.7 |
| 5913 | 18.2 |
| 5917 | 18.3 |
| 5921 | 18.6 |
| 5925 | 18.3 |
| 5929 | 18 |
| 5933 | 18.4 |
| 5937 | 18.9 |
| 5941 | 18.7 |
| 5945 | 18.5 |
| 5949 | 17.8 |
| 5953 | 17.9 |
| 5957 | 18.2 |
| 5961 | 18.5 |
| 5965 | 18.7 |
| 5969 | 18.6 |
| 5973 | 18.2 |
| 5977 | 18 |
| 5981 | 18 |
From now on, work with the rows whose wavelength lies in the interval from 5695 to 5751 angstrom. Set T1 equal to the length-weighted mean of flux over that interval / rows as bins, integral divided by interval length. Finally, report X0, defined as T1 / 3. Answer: 6.27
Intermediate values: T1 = 18.8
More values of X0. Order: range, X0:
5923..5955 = 6.10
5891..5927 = 5.96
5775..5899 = 6.15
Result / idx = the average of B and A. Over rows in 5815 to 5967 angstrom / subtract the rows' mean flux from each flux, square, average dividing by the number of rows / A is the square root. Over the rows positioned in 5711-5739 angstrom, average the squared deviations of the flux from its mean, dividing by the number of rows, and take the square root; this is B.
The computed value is 0.53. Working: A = 0.8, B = 0.22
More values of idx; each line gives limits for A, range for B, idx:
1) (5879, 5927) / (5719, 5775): 0.77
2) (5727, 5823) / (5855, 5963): 0.65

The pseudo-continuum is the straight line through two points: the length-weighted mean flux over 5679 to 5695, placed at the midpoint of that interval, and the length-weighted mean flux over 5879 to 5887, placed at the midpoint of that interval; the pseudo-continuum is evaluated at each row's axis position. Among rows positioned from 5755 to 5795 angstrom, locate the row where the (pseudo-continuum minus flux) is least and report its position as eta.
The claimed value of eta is 5769 angstrom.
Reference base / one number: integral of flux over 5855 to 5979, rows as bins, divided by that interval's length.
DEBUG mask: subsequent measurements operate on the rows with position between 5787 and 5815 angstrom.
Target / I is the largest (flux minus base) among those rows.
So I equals 1.5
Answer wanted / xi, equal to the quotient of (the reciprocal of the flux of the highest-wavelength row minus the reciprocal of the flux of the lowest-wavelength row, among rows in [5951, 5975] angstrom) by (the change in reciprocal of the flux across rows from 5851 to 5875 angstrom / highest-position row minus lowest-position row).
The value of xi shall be 1.6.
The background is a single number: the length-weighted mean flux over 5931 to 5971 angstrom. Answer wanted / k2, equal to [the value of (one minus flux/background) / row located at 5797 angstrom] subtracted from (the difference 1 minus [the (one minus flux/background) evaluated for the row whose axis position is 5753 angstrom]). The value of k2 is 1.02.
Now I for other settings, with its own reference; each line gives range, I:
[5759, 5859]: 1.5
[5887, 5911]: 0.6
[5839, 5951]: 0.8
